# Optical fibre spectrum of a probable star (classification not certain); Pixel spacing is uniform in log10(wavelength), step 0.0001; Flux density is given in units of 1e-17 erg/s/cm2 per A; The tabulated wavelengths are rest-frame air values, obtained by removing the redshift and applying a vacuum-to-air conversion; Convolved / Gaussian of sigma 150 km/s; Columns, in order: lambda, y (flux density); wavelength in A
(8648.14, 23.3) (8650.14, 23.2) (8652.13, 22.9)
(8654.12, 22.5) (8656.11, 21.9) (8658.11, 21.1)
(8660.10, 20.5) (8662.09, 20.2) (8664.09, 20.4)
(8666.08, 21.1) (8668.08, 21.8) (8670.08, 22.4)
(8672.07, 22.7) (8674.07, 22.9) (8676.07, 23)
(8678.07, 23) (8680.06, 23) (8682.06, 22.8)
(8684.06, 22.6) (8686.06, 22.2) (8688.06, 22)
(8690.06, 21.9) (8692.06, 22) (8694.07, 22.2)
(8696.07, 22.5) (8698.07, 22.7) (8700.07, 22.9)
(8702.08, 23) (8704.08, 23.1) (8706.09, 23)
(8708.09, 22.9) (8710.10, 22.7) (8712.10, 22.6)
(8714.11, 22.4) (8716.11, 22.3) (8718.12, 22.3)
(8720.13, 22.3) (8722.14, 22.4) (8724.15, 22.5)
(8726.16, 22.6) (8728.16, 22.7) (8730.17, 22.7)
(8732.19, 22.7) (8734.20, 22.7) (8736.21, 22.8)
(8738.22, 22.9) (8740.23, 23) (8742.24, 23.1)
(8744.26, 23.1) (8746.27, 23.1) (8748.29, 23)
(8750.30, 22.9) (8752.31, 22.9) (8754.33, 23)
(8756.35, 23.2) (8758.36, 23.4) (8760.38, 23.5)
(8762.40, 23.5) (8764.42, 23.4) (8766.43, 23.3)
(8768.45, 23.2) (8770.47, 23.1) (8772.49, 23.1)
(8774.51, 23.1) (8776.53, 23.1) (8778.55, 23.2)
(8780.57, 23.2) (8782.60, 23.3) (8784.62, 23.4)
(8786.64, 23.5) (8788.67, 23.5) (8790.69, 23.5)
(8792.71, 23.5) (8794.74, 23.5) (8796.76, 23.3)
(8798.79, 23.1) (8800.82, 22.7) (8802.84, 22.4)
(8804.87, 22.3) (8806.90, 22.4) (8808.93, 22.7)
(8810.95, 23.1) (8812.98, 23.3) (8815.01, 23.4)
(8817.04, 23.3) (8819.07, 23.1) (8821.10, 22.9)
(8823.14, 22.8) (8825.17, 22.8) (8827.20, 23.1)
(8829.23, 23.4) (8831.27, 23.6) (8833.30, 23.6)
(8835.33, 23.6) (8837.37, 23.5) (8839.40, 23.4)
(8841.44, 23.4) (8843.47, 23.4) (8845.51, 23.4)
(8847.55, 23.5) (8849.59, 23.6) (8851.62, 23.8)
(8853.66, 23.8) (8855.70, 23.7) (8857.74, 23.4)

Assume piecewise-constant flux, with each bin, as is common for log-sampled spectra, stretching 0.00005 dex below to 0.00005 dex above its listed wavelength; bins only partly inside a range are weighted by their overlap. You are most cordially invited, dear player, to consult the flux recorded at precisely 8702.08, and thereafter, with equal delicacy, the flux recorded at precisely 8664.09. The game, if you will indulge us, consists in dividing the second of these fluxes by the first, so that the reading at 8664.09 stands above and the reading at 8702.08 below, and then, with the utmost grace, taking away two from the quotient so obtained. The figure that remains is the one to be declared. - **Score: -1.11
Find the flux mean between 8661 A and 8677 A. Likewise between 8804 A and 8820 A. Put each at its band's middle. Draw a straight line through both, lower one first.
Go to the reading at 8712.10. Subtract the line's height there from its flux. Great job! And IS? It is 0.45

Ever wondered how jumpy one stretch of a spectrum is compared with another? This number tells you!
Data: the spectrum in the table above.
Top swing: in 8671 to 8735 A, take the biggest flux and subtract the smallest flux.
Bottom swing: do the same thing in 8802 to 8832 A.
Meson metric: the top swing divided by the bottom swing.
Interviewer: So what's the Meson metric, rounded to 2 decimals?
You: 0.92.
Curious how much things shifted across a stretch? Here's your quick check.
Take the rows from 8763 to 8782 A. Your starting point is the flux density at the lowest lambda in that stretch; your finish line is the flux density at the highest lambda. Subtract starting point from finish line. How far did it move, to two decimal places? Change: -0.20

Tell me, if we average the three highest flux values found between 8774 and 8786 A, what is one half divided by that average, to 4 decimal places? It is 0.0215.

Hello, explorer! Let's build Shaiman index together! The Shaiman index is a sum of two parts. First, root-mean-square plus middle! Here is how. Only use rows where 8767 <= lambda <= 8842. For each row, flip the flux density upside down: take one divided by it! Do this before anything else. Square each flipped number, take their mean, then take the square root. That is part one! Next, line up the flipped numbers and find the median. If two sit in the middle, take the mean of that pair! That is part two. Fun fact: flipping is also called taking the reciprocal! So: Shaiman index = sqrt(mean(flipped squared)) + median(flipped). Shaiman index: 0.0863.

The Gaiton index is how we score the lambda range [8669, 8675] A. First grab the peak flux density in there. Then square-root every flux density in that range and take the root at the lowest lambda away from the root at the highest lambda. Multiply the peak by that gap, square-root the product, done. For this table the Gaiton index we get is 1.1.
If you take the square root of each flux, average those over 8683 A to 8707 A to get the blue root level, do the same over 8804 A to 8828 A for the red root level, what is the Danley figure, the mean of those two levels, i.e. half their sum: 4.77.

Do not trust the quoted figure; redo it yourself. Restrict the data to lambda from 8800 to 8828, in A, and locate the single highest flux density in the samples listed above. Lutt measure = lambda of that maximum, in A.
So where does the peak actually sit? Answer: 8815.01 A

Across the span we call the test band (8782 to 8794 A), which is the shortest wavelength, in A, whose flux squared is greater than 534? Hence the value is 8782.60 A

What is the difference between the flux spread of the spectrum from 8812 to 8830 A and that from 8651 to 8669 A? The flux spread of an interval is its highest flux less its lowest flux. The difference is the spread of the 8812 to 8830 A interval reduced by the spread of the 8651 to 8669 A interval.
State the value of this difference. -2.1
